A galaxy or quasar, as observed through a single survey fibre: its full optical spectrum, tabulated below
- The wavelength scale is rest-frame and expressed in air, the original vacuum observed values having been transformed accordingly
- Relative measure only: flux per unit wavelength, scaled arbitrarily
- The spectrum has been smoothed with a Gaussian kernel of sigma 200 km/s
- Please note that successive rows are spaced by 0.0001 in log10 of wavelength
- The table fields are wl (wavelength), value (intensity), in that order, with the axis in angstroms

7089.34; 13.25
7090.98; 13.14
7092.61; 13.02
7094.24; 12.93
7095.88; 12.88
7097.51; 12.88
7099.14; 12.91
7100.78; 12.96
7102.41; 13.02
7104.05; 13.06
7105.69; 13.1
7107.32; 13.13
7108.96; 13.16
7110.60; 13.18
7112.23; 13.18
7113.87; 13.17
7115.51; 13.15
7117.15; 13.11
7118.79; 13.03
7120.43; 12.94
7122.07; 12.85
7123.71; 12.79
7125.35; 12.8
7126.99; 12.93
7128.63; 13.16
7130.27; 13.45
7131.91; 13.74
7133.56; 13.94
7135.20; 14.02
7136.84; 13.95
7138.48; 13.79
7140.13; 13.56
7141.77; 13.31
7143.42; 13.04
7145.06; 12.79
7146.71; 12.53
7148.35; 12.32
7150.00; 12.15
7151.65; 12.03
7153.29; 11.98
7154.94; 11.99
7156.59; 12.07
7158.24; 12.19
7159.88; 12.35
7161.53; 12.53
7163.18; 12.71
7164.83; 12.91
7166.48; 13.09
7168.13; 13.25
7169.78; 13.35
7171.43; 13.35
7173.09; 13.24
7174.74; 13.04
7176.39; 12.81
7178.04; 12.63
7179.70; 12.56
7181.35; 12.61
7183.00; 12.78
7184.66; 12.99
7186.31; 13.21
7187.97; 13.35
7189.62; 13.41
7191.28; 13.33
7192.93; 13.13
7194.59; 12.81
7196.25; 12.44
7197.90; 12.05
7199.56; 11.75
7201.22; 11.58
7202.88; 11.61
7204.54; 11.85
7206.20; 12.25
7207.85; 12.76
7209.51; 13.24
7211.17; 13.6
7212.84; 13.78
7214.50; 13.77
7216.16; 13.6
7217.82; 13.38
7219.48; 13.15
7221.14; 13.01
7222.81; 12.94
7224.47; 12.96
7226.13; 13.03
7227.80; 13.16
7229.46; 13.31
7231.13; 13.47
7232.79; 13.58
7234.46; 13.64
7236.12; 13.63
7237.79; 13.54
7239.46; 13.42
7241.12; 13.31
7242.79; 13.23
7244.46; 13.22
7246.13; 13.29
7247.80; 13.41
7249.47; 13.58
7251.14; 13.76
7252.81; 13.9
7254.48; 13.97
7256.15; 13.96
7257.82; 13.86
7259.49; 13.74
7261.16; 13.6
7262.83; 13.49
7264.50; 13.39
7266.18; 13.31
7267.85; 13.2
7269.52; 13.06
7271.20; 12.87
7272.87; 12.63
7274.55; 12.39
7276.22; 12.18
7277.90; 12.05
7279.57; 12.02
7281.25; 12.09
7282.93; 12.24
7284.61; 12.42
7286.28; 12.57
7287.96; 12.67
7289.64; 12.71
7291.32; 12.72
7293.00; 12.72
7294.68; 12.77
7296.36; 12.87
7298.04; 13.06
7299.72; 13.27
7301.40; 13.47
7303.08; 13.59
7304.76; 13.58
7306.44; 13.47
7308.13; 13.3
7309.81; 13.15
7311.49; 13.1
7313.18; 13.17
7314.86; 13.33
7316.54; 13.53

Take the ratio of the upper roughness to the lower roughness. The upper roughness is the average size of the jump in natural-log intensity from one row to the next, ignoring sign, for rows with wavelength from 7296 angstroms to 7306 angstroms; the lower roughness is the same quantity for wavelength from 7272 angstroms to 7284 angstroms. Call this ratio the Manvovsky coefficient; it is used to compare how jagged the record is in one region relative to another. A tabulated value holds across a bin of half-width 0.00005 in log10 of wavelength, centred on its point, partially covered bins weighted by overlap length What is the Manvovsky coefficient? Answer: 1.0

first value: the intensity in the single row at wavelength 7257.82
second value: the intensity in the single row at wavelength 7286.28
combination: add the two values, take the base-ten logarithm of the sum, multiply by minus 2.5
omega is -3.56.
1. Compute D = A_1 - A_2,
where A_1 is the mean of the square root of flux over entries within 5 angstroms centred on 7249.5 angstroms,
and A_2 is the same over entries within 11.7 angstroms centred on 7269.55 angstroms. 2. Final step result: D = 0.08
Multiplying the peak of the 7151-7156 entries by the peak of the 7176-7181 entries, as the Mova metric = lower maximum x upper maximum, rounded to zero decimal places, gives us 154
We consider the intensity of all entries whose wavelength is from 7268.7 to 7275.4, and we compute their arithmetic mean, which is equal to 12.7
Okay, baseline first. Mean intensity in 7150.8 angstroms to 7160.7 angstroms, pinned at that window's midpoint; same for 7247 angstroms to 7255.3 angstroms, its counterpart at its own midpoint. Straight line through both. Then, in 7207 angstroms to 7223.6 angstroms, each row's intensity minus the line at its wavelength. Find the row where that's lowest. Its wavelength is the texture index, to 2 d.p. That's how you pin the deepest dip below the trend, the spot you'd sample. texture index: 7222.81 angstroms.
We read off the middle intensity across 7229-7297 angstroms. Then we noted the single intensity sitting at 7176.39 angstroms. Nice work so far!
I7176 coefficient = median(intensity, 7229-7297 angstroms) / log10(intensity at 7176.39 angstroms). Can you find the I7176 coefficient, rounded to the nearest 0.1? 12.0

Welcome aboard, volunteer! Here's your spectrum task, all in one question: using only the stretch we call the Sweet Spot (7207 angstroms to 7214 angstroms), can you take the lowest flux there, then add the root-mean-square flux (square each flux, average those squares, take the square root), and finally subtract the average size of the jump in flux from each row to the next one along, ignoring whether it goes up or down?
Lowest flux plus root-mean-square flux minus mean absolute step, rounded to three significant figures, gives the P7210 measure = 25.8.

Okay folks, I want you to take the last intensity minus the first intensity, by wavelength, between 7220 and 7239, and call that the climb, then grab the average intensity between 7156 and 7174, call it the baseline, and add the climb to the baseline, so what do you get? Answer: 13.4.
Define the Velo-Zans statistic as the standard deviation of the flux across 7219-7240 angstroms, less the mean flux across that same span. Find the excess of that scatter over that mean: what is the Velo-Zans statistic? -13.0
